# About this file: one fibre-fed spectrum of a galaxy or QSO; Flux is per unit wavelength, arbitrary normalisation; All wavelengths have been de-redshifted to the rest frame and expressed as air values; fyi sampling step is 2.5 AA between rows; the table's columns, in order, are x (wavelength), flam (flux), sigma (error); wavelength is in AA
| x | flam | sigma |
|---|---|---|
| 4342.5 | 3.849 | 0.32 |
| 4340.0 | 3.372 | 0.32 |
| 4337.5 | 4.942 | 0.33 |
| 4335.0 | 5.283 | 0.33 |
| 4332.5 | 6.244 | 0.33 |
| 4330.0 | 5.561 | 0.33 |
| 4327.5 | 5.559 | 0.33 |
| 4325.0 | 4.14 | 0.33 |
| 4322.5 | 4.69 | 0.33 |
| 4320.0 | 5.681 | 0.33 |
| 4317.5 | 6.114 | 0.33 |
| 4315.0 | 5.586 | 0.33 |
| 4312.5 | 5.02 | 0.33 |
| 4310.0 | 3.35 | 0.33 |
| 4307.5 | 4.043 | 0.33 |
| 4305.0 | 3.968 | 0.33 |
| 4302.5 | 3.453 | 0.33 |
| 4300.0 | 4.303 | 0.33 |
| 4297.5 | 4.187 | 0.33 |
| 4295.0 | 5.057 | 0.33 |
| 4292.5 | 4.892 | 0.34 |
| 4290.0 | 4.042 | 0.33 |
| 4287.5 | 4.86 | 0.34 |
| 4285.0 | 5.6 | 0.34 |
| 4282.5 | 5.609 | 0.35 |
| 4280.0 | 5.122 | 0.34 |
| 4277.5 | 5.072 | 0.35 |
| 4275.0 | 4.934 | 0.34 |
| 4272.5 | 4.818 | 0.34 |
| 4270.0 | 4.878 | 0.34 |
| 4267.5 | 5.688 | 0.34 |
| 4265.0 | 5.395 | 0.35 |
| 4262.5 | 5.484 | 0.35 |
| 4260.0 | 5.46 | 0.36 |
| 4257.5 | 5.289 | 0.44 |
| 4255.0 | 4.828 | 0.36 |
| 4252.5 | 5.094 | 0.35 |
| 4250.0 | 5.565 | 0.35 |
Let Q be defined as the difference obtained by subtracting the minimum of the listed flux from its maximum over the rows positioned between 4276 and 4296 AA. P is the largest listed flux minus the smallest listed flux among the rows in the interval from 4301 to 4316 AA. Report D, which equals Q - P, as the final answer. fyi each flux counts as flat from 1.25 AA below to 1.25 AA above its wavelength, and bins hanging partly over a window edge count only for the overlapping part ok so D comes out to -0.67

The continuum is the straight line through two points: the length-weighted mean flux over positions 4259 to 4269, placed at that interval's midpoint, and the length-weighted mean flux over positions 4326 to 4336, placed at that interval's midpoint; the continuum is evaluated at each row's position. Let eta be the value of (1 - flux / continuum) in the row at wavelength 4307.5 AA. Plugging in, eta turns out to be 0.28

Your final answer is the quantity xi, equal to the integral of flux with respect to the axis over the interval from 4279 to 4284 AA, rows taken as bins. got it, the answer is 26.9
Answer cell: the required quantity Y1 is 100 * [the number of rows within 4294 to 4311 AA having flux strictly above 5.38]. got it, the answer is 0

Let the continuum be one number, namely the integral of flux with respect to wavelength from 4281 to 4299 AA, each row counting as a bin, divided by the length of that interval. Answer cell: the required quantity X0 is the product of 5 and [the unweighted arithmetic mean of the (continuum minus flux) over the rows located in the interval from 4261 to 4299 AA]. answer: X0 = -0.8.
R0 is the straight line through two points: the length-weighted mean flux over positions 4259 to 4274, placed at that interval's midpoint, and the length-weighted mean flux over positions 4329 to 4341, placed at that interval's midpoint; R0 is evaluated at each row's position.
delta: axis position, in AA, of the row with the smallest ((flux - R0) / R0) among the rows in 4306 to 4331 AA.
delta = 4310.0 AA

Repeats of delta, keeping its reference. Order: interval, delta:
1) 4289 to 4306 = 4302.5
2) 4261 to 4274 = 4272.5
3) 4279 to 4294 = 4290.0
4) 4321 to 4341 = 4340.0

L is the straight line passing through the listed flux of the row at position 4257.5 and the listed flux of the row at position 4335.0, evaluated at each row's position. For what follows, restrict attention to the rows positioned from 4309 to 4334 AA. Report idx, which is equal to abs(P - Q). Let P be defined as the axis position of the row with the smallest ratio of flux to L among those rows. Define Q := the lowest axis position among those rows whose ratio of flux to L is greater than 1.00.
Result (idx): 5.0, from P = 4310.0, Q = 4315.0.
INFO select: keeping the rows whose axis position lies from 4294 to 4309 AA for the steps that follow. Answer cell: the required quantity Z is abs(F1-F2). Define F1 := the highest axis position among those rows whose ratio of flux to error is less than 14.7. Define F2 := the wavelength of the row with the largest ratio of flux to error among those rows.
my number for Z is 12.5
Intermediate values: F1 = 4307.5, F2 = 4295.0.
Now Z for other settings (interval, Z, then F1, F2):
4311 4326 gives 7.5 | 4325.0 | 4317.5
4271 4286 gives 7.5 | 4277.5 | 4285.0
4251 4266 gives 5.0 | 4257.5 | 4262.5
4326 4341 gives 7.5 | 4340.0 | 4332.5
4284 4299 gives 12.5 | 4297.5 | 4285.0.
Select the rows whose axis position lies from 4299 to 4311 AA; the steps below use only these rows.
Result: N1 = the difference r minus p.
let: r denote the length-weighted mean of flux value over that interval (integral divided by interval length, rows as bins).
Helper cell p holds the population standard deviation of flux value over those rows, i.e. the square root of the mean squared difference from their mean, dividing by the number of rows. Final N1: 3.5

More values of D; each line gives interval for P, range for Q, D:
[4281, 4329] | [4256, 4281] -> -1.89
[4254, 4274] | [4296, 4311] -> 0.08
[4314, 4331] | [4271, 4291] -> -0.41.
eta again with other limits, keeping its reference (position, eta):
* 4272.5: 0.13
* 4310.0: 0.40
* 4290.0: 0.27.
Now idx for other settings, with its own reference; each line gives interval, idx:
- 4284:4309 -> 17.5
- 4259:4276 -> 12.5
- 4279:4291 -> 7.5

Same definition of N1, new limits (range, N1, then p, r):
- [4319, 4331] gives 4.5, 0.61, 5.11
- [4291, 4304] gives 3.8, 0.57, 4.36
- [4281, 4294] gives 4.4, 0.58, 5.00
